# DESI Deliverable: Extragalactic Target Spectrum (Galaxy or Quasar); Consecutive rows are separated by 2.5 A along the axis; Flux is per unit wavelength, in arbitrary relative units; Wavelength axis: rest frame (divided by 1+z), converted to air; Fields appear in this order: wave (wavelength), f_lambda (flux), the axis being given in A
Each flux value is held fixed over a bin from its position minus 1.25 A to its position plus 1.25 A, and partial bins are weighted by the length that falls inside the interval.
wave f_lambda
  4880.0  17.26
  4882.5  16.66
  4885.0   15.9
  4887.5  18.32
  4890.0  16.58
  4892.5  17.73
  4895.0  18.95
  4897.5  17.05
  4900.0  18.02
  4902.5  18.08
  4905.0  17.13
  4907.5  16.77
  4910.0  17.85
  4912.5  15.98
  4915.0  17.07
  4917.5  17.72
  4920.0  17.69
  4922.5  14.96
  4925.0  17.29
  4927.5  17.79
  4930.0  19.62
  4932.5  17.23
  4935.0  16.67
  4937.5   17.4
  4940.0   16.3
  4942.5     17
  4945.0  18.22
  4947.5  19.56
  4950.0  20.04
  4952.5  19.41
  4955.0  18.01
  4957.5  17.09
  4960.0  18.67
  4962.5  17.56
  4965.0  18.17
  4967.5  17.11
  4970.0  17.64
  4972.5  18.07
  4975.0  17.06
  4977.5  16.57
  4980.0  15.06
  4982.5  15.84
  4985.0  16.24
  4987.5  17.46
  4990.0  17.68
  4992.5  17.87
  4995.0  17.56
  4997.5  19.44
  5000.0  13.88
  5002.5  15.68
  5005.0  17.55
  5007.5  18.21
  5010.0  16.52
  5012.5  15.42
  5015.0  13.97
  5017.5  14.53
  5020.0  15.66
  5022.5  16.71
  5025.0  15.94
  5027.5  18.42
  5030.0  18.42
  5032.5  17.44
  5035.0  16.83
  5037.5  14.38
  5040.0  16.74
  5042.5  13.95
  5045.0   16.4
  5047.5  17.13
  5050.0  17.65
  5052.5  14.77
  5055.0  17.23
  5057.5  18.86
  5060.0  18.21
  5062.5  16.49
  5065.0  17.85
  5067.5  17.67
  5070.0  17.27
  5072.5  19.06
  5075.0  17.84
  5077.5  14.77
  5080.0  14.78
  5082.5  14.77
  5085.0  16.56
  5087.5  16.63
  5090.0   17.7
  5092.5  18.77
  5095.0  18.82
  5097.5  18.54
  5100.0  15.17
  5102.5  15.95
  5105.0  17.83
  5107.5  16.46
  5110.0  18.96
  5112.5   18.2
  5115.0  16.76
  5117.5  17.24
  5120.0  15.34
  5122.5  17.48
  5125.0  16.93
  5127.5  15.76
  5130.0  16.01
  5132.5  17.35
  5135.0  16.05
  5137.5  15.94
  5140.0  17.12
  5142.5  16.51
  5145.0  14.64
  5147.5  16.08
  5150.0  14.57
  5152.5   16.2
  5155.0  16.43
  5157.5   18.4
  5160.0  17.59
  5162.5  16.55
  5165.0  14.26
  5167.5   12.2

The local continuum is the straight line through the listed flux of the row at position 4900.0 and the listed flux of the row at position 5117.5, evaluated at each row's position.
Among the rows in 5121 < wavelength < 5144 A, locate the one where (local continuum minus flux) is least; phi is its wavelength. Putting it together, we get 5122.5 A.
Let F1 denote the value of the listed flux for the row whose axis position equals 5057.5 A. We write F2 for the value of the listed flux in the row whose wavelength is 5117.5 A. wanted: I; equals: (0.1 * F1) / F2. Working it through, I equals 0.109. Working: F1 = 18.86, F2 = 17.24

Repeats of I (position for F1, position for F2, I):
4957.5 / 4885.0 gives 0.107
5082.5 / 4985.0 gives 0.091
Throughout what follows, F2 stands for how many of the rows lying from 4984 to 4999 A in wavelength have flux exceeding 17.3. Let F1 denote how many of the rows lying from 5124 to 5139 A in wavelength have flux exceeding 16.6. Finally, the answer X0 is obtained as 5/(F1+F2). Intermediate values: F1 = 2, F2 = 5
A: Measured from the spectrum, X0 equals 0.71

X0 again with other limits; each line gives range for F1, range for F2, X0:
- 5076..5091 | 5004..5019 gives 1.25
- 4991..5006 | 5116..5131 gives 1.00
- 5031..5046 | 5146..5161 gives 1.00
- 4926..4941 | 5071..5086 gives 0.71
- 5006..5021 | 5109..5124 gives 1.25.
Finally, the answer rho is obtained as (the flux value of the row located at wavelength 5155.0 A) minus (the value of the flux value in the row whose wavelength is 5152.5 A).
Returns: 0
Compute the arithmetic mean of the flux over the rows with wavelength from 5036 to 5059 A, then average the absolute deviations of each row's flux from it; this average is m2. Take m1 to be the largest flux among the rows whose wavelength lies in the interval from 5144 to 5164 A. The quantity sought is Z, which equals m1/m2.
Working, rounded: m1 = 18.4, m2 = 1.32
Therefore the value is 13.9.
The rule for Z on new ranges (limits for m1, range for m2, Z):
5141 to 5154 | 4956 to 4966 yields 30.2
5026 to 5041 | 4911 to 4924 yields 19.0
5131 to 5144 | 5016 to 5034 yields 14.9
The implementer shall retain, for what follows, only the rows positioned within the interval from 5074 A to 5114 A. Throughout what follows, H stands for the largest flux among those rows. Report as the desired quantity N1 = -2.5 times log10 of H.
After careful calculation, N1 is -3.19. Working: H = 18.96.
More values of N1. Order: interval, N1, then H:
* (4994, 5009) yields -3.22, 19.44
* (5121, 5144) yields -3.11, 17.48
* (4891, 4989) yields -3.25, 20.04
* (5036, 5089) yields -3.20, 19.06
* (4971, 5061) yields -3.22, 19.44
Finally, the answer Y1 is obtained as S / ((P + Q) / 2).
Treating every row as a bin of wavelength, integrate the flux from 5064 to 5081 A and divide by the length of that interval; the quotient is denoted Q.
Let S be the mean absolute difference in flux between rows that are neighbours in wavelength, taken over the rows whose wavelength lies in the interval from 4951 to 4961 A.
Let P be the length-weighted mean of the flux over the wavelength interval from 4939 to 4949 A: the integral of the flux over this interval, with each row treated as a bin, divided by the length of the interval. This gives 0.074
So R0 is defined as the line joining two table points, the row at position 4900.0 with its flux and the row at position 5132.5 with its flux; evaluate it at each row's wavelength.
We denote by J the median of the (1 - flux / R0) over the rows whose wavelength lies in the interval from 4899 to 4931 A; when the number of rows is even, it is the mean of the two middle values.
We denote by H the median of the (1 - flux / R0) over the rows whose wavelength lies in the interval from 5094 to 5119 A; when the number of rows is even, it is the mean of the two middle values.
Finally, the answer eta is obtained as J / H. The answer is -2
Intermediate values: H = -0.007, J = 0.015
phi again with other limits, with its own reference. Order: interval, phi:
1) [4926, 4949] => 4947.5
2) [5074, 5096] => 5095.0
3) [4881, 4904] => 4895.0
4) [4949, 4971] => 4950.0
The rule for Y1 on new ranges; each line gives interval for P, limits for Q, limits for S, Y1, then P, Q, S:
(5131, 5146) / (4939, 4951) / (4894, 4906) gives 0.056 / 16.3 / 18.2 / 1.0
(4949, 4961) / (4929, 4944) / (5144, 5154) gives 0.085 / 18.6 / 17.3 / 1.5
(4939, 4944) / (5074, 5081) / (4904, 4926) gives 0.078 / 16.7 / 15.8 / 1.3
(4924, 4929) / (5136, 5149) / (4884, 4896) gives 0.097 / 17.7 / 16.0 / 1.6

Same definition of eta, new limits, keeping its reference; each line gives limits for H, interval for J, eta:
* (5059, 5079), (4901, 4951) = -3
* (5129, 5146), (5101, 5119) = 0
